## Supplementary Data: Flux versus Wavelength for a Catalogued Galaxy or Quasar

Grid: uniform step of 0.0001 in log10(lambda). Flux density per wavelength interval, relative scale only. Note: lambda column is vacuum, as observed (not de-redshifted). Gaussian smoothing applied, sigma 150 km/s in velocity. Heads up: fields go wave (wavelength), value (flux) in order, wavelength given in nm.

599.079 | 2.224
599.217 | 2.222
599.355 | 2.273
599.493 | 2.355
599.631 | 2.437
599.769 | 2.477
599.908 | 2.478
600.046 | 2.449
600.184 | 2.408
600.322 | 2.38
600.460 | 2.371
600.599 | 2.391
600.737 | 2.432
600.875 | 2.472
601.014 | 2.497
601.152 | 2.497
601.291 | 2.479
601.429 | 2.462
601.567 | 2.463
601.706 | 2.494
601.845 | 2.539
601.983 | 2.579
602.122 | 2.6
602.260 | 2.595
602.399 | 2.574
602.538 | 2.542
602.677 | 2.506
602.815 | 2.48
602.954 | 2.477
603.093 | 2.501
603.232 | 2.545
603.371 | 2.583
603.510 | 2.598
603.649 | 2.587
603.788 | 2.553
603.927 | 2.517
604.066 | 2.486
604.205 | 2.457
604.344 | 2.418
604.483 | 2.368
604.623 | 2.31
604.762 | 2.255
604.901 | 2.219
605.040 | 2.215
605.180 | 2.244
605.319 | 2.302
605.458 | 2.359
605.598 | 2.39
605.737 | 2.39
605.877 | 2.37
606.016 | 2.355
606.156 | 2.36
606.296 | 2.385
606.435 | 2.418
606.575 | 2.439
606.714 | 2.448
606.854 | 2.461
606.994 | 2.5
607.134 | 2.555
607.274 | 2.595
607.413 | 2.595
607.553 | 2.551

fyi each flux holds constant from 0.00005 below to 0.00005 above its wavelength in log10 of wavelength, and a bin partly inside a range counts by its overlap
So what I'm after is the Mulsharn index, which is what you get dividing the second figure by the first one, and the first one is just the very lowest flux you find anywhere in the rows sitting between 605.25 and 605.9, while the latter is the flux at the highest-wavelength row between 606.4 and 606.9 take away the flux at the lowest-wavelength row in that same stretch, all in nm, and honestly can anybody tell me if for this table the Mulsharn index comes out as 0.019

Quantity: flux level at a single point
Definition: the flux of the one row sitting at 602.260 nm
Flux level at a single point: 2.595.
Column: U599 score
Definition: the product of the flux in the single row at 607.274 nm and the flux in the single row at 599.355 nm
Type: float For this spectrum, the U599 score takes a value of 5.90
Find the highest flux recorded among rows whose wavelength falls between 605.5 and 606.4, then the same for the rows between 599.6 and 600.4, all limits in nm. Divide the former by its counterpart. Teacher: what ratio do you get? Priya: 0.96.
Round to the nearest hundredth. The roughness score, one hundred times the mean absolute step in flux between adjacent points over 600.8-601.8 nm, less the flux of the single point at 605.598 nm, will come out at -0.86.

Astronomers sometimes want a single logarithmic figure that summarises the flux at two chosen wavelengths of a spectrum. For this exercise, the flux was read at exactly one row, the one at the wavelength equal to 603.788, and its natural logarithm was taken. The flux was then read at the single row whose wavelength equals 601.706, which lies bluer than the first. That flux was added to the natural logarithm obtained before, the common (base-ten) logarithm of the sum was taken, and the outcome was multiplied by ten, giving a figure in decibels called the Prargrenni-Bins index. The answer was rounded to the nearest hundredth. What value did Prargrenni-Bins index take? 5.35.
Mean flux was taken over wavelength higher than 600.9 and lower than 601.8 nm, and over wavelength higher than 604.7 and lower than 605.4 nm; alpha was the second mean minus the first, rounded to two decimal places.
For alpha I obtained -0.23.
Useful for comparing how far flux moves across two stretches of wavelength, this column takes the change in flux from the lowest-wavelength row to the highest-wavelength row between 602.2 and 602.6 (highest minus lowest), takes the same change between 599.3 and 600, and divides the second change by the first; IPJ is -3.9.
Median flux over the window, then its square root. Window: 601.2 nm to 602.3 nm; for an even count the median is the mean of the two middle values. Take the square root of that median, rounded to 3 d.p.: 1.586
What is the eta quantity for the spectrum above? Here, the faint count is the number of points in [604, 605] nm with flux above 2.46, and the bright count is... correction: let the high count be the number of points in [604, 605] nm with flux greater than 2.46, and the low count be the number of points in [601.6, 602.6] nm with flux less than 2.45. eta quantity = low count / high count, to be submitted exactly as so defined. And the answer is 0.0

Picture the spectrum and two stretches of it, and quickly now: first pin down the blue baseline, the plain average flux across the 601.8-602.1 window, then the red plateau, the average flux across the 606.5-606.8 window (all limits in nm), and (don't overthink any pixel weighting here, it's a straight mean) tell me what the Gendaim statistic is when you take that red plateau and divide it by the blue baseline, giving 0.95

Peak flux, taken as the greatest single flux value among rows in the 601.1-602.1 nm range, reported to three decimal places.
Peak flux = 2.579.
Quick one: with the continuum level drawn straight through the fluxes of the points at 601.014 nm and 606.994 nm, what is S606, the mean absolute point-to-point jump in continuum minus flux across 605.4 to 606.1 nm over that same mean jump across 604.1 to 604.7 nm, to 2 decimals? 0.34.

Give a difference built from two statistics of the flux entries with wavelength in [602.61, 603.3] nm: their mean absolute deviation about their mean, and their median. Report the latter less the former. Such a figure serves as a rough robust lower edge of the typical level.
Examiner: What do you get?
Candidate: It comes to 2.48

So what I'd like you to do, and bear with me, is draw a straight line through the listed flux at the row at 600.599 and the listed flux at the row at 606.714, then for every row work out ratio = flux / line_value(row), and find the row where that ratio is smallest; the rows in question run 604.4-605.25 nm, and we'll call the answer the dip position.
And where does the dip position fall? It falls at 605.040 nm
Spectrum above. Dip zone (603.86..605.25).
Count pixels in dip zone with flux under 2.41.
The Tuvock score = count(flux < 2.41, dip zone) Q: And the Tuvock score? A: 6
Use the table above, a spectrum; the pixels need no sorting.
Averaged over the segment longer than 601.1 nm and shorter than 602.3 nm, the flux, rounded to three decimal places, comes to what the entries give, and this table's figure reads 2.523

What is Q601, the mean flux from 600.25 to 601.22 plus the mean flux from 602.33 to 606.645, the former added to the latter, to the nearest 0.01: 4.86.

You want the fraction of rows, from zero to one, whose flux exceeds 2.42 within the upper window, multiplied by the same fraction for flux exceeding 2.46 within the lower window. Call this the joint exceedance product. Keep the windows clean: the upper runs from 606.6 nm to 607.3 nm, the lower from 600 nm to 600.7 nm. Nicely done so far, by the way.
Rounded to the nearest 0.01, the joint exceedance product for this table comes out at 0.00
